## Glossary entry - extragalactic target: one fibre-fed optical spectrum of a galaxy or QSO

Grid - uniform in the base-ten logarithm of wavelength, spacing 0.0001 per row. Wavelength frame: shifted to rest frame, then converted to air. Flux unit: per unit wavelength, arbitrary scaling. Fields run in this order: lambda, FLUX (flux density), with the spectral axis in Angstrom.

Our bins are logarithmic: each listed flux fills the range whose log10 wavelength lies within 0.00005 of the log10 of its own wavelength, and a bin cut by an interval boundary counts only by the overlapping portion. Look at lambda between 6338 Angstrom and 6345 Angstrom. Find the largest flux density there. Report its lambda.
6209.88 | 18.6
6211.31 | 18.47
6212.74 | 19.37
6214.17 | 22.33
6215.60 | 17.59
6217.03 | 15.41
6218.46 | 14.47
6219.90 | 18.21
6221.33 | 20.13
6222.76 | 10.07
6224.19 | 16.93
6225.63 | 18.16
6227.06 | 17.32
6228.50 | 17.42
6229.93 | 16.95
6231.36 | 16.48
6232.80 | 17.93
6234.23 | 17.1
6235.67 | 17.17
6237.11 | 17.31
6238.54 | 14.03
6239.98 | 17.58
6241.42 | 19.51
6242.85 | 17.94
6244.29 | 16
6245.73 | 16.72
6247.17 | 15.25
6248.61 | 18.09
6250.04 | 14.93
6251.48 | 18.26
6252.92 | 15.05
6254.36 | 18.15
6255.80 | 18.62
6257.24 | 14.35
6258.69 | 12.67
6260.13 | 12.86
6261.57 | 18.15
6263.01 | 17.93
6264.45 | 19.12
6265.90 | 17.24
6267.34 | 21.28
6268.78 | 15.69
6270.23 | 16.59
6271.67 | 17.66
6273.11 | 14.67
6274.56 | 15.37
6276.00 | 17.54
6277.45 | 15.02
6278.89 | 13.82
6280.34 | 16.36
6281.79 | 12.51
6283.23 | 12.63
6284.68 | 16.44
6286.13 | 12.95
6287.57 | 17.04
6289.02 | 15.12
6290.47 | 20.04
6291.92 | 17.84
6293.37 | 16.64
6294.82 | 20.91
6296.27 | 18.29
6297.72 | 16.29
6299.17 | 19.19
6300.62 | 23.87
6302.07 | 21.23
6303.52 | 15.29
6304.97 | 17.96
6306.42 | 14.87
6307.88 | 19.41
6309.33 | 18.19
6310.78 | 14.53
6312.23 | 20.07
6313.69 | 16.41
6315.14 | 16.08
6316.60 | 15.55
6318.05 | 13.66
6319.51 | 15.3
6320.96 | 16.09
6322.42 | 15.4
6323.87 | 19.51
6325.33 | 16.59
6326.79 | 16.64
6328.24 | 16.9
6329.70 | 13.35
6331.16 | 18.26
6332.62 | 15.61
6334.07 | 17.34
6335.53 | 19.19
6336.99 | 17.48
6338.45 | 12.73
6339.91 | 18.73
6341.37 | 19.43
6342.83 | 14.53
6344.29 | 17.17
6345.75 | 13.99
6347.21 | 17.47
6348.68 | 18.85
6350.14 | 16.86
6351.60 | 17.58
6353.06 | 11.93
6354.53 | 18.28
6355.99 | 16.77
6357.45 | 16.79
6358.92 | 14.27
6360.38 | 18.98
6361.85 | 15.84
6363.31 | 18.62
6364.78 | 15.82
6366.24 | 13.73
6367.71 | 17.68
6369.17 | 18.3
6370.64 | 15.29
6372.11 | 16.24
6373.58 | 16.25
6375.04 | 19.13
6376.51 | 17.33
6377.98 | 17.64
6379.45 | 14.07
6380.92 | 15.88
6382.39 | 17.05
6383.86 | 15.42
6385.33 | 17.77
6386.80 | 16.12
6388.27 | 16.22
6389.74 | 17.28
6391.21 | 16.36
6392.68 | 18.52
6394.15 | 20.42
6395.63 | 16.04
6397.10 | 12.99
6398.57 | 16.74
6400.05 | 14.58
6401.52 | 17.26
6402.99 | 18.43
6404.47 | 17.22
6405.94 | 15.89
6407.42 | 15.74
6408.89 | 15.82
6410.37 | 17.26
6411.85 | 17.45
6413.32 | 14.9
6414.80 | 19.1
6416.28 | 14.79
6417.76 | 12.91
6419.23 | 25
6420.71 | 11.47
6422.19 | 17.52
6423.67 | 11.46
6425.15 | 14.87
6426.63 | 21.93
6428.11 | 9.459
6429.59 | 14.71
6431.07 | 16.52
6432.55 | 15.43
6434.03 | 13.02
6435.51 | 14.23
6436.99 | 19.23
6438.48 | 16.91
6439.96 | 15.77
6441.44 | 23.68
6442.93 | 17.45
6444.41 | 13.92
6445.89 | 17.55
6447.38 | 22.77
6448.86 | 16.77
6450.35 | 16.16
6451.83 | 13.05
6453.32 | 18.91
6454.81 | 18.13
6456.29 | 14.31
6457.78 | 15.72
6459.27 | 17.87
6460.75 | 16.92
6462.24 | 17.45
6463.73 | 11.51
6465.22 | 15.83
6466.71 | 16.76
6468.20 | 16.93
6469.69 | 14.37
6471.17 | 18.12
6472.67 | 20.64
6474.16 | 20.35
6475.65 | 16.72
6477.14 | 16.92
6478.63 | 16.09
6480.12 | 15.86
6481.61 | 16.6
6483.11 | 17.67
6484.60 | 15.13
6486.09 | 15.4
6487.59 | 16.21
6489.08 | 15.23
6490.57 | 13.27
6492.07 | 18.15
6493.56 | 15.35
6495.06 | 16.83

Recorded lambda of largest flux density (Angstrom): 6341.37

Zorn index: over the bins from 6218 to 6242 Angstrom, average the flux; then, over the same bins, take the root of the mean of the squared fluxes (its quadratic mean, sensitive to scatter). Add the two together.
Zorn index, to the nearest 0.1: 33.9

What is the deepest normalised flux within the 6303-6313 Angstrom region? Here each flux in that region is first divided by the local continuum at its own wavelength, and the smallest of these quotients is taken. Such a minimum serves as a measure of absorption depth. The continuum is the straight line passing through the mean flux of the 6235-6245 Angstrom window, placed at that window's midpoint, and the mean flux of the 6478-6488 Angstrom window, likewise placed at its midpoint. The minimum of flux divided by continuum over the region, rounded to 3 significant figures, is 0.865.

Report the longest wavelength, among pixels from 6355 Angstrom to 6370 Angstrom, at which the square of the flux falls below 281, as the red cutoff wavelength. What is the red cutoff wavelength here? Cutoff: 6366.24 Angstrom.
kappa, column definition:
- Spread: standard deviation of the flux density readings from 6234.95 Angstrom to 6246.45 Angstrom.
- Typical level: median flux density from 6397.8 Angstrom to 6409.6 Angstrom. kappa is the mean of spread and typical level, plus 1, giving 9.9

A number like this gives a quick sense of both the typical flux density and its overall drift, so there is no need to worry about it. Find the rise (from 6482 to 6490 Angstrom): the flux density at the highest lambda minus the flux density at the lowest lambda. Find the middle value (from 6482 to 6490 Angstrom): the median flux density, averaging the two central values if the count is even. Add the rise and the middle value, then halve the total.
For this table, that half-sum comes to 6.5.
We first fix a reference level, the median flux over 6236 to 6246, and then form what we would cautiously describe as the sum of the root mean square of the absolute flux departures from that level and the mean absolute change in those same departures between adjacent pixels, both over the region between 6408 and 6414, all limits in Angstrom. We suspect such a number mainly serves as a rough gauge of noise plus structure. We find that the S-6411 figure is 2.7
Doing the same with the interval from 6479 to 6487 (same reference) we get 2.3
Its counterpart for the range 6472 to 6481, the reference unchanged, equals 2.8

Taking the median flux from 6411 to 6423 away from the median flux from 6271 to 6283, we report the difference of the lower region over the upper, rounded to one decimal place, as -1.0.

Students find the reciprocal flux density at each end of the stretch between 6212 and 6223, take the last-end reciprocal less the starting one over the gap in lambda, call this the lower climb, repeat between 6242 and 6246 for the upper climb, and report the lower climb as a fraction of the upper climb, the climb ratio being 3.4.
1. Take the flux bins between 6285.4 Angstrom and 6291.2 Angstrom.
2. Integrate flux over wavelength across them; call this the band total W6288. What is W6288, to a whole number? 94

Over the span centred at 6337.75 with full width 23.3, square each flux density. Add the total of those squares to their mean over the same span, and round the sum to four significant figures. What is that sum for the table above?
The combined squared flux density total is 4829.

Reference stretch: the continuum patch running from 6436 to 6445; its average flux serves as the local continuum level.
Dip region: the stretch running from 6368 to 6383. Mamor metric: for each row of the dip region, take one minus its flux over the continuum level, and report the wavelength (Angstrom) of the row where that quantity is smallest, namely 6375.04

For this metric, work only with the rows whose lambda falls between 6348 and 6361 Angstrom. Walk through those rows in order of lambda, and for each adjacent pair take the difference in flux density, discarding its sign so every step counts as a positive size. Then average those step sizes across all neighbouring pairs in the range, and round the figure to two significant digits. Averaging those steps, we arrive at 2.9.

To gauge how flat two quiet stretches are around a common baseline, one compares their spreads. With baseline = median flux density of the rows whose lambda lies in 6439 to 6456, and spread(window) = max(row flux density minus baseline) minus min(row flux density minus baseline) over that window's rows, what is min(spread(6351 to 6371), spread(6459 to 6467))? 6.4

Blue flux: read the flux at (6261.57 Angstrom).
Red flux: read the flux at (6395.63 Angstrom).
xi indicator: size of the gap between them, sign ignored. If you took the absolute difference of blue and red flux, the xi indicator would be 2.1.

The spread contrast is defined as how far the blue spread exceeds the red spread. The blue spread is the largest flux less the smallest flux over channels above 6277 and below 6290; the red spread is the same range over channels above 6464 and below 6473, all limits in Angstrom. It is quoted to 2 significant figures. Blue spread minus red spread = -1.7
